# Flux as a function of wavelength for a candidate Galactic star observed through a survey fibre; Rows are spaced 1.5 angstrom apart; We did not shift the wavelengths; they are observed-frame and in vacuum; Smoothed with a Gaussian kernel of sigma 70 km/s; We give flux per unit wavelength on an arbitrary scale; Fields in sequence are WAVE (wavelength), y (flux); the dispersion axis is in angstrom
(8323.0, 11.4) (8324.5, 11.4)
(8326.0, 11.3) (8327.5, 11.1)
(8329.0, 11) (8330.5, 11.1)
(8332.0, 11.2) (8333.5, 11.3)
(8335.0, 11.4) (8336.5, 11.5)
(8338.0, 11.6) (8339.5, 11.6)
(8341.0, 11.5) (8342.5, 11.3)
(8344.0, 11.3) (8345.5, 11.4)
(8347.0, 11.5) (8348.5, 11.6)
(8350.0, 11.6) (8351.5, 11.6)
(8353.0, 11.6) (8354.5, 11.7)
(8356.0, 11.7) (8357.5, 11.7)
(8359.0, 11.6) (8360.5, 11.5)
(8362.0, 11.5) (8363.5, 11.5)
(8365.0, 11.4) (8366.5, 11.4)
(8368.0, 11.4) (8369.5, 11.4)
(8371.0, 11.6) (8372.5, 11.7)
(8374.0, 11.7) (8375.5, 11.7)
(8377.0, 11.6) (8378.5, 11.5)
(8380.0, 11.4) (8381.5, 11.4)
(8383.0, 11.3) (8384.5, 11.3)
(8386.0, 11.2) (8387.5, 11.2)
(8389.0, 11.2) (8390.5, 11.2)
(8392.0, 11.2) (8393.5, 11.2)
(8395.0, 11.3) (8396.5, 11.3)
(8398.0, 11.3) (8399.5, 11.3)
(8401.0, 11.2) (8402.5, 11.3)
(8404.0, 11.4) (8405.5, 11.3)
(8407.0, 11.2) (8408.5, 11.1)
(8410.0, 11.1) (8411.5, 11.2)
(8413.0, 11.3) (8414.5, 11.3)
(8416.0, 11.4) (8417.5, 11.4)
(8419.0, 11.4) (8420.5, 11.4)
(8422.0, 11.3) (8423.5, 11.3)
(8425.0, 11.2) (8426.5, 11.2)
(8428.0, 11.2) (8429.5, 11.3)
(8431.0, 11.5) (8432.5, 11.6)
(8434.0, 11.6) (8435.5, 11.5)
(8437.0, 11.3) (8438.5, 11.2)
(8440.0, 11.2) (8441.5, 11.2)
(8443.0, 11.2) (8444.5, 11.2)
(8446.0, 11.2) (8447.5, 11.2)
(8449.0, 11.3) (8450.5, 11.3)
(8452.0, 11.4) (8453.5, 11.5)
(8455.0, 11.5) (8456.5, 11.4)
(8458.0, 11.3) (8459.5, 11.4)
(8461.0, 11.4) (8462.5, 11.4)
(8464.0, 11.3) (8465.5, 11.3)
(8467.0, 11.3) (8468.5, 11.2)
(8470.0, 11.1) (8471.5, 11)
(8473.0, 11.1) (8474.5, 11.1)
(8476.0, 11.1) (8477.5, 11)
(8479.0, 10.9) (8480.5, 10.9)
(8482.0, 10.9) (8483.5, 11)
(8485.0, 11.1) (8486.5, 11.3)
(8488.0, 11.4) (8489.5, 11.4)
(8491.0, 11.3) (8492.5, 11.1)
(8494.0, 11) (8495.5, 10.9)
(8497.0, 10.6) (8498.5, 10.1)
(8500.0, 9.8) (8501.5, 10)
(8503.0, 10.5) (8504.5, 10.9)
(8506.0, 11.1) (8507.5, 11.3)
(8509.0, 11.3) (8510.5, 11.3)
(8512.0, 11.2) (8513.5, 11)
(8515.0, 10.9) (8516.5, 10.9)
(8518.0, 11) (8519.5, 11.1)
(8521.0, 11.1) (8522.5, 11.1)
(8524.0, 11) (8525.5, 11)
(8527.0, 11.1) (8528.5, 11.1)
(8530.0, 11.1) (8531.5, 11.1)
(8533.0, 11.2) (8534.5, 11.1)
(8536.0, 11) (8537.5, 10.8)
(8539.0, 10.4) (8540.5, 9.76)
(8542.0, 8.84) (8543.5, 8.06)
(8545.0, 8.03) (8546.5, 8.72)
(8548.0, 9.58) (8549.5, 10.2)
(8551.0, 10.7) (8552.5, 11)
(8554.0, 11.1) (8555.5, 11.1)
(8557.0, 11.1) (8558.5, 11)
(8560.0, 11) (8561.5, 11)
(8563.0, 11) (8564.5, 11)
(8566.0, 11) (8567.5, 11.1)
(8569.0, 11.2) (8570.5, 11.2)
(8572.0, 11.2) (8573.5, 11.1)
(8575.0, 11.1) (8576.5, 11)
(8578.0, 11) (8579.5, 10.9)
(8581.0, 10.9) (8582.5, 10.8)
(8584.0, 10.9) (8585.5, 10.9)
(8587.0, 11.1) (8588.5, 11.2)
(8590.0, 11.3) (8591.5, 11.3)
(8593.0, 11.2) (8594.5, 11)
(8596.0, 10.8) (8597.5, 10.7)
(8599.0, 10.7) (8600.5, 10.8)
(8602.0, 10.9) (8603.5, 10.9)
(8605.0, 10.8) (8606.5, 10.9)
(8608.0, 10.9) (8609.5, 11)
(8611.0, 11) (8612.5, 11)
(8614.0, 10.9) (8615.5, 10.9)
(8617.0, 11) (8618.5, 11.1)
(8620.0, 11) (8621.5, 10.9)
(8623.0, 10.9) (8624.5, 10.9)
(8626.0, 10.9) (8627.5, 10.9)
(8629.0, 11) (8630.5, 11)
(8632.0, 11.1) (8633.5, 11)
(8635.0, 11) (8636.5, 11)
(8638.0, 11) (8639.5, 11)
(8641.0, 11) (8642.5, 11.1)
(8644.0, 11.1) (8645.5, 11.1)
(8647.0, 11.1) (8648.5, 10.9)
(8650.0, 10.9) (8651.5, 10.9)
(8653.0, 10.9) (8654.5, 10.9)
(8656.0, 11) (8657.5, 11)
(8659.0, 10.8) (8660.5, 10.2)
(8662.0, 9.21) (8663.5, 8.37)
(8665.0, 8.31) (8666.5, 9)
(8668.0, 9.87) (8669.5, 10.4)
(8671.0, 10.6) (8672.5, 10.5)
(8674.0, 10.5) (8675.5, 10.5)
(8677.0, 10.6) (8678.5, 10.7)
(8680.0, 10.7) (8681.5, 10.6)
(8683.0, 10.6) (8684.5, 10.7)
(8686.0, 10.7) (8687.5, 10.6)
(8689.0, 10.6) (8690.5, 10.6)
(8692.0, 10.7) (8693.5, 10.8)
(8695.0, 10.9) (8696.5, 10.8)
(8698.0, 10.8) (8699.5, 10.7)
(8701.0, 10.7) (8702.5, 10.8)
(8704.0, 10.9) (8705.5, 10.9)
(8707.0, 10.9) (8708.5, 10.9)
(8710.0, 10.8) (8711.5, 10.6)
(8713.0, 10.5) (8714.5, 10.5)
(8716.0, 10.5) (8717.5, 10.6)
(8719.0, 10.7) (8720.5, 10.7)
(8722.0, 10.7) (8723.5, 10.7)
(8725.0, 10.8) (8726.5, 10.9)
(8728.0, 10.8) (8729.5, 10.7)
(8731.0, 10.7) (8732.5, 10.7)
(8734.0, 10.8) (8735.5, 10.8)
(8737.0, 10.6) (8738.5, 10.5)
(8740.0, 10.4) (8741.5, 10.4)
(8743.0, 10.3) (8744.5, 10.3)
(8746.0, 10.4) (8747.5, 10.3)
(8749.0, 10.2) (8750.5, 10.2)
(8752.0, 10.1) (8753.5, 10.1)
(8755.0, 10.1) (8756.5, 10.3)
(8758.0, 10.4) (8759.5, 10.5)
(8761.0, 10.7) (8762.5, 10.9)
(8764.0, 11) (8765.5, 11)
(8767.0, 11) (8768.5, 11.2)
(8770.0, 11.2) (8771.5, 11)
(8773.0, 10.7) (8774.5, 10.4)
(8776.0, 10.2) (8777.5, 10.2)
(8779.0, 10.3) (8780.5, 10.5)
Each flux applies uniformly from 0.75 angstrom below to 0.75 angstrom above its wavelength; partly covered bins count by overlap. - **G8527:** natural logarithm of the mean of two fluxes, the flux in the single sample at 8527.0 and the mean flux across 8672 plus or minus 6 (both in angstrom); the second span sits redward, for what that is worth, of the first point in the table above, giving 2.37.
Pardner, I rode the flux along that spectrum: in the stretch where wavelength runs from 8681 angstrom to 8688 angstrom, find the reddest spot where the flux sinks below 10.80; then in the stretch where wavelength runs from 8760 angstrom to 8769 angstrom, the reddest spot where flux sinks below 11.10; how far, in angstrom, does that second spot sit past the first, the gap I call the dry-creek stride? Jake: 79.5 angstrom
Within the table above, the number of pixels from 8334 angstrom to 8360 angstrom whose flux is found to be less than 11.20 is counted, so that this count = 0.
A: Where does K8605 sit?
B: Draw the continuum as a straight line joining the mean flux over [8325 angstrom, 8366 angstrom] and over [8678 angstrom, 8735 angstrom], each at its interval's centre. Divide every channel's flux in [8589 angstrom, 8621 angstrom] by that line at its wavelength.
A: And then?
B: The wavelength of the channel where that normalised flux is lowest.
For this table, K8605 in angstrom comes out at 8597.5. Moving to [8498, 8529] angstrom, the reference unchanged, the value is 8500.0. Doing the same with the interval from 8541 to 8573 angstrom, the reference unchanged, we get 8545.0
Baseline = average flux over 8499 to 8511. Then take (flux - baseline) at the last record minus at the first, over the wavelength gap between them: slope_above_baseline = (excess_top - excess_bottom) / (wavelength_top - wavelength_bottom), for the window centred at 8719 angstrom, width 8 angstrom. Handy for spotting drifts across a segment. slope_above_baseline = 0.03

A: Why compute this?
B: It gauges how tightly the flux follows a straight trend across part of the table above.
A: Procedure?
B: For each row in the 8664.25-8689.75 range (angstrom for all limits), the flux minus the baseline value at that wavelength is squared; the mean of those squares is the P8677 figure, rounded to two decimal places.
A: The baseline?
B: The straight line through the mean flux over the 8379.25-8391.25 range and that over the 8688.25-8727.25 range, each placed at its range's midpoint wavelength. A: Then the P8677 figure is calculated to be 0.64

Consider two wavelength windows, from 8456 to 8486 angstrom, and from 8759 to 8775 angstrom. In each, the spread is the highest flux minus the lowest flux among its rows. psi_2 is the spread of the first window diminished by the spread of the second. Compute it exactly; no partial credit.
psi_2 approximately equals -0.30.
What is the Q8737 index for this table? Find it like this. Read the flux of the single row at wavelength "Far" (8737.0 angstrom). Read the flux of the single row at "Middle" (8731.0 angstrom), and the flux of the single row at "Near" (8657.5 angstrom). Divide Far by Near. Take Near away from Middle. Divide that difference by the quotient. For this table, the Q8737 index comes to -0.3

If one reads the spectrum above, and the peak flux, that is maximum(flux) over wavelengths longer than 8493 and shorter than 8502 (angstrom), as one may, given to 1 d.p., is 11.0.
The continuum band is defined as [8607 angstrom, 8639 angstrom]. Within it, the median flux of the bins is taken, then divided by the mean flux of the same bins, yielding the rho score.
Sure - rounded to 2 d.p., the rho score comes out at 1.00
